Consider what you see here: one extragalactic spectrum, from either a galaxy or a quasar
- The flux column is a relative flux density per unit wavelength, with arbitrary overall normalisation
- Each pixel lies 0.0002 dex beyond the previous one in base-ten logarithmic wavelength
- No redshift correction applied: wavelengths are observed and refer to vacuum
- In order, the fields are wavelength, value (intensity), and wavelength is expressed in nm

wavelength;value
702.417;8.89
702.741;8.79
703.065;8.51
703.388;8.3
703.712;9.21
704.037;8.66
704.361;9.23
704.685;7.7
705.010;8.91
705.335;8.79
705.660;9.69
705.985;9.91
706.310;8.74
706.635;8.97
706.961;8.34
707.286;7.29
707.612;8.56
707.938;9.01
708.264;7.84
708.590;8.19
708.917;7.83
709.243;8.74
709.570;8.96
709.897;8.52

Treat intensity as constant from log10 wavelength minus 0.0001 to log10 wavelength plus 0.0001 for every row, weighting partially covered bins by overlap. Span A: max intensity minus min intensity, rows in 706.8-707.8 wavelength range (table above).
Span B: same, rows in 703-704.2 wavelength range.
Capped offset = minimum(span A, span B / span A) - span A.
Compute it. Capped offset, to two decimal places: -0.55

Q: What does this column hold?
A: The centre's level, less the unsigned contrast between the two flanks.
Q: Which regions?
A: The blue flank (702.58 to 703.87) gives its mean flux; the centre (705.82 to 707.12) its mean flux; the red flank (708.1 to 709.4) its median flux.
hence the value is 8.30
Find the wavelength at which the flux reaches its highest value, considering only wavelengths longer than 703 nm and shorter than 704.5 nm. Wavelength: 704.361 nm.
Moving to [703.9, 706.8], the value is 705.985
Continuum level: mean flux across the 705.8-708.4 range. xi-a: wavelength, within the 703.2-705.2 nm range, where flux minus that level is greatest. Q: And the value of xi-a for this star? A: 704.361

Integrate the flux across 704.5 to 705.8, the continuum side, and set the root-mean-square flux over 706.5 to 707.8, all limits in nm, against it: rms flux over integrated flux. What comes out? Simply 0.73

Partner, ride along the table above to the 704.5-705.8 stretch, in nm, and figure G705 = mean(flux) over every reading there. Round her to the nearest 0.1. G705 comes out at 8.8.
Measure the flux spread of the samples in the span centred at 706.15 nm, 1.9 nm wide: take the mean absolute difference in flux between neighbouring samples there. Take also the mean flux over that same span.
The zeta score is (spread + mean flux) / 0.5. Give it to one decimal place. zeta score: 19.4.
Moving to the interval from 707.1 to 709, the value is 17.7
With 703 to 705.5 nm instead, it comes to 18.8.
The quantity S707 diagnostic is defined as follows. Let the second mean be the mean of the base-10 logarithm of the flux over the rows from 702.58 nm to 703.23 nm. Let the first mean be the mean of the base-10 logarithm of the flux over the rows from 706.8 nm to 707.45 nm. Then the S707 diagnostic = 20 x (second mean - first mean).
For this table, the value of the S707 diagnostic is 0.90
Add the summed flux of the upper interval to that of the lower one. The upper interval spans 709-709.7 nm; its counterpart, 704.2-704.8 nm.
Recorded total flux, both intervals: 35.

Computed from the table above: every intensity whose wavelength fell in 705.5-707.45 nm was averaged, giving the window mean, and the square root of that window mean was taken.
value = 2.970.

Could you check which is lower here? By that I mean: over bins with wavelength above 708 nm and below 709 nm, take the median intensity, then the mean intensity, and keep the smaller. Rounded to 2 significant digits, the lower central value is 7.8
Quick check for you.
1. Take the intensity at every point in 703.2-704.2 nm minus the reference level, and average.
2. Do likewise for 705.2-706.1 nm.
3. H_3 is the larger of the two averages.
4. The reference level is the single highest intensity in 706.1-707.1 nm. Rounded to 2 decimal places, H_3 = 0.49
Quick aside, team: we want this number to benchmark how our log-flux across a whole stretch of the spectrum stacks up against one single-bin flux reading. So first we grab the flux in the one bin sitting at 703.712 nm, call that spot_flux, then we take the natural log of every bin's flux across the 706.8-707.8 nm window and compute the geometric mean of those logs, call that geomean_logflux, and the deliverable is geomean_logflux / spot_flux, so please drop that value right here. 0.226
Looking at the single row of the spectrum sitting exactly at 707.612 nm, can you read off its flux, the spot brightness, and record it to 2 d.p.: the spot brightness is 8.56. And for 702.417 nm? 8.89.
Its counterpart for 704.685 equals 7.70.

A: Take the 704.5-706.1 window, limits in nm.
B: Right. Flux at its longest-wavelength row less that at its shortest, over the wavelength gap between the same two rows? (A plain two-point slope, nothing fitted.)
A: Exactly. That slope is 1.7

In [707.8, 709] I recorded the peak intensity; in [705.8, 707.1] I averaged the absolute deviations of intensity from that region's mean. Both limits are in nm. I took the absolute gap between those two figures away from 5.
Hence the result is -3.55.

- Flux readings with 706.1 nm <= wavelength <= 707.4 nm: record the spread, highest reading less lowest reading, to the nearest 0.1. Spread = 1.7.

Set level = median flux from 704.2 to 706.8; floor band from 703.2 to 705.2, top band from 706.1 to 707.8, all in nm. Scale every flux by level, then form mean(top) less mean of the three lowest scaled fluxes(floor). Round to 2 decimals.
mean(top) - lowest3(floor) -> 0.02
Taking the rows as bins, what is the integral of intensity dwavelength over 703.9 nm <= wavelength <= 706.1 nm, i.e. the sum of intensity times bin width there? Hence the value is 20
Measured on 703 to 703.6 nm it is 5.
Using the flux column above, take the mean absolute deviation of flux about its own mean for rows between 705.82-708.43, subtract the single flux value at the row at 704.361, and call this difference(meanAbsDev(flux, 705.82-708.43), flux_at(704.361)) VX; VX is -8.7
